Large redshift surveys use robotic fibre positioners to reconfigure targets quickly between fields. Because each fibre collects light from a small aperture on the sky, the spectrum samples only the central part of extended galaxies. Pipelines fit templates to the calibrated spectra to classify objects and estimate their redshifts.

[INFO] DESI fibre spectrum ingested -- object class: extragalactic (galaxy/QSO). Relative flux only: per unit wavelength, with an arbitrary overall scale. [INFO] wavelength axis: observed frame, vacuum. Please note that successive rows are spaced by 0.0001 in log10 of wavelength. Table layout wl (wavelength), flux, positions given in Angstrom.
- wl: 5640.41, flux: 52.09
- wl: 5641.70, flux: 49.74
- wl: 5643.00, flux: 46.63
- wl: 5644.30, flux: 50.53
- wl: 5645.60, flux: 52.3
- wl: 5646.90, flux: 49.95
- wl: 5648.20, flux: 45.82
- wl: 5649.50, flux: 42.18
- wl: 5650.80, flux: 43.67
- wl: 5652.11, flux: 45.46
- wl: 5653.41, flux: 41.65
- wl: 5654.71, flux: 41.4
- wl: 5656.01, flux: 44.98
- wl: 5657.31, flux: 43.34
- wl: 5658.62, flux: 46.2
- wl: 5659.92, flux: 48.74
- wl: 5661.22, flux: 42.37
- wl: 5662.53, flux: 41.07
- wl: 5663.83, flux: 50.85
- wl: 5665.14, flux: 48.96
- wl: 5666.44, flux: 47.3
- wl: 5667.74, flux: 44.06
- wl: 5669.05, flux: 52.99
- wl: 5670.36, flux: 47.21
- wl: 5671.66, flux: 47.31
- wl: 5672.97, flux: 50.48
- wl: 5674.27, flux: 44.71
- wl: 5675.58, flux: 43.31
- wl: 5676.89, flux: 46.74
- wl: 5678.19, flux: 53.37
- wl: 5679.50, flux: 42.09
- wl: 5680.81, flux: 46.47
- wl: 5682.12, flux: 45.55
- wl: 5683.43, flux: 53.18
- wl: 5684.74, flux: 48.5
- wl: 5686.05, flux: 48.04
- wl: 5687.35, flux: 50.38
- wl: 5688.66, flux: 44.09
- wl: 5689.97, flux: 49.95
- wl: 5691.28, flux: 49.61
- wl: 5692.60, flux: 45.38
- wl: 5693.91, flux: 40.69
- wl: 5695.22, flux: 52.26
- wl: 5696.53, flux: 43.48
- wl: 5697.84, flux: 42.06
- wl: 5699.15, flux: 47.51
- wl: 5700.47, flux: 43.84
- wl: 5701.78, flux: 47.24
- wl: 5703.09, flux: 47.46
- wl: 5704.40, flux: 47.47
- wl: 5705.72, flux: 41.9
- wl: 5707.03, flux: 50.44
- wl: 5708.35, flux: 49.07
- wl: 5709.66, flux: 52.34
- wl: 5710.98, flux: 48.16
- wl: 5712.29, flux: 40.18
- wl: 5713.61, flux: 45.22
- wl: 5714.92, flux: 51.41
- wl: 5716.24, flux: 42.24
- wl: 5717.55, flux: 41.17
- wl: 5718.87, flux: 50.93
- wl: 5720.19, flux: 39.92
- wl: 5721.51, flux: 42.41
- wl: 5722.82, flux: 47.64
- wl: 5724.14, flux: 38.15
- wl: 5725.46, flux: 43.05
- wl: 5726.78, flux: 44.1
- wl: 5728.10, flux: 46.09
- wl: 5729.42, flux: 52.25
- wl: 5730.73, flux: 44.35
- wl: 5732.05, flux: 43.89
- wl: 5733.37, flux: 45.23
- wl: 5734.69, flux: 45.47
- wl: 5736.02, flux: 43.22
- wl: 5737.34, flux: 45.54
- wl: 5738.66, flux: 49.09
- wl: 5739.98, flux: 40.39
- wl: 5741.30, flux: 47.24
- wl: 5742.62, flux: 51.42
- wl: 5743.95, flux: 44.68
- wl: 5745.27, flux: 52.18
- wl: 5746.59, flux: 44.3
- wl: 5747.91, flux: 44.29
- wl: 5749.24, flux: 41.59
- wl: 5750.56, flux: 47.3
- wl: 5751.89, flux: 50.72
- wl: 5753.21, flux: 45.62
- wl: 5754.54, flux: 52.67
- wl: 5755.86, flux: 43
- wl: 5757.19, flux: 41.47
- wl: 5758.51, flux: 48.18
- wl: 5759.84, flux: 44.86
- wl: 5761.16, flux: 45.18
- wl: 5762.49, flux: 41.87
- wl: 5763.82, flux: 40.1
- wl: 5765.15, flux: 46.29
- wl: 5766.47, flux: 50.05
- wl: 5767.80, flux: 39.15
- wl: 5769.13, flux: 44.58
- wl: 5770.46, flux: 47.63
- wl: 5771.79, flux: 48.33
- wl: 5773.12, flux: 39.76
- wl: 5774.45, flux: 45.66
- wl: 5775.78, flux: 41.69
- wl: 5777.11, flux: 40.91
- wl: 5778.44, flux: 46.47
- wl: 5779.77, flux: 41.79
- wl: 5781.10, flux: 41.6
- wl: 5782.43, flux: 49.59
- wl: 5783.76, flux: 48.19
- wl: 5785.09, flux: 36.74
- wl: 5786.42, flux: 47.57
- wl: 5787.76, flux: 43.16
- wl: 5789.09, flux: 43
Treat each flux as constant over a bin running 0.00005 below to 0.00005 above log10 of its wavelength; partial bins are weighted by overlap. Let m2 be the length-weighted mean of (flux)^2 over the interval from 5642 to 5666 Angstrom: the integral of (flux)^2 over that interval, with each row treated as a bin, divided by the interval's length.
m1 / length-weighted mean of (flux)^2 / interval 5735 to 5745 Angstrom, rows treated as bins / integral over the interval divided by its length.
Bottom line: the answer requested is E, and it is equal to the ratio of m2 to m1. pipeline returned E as 0.99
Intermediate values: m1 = 2142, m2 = 2124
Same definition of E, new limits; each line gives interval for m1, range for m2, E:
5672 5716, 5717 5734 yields 0.90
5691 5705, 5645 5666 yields 0.98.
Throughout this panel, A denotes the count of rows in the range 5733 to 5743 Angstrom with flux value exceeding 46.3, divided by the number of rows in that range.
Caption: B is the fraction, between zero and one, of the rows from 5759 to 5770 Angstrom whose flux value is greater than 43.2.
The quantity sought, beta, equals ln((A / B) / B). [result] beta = 0.0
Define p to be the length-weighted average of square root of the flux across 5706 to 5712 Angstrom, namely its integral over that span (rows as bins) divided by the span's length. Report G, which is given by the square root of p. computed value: 2.644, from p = 6.99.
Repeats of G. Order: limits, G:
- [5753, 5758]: 2.600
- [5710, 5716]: 2.606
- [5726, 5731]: 2.616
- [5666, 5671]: 2.629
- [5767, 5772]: 2.584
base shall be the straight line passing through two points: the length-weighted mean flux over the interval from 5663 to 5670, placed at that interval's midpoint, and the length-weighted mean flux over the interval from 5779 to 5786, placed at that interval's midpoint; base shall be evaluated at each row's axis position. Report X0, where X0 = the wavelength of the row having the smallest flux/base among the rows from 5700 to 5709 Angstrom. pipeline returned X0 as 5705.72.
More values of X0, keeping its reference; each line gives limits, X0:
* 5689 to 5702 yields 5693.91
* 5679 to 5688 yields 5679.50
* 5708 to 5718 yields 5712.29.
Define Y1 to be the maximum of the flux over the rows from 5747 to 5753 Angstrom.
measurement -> 50.72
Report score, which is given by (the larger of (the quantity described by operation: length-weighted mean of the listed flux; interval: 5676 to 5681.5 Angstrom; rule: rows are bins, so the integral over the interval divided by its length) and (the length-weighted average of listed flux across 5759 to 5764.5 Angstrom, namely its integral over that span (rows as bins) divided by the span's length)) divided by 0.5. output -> 94.0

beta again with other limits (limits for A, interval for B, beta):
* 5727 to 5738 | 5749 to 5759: -1.1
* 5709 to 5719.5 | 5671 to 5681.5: -0.4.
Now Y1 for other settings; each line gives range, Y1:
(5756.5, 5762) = 48.18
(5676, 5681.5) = 53.37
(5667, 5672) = 52.99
